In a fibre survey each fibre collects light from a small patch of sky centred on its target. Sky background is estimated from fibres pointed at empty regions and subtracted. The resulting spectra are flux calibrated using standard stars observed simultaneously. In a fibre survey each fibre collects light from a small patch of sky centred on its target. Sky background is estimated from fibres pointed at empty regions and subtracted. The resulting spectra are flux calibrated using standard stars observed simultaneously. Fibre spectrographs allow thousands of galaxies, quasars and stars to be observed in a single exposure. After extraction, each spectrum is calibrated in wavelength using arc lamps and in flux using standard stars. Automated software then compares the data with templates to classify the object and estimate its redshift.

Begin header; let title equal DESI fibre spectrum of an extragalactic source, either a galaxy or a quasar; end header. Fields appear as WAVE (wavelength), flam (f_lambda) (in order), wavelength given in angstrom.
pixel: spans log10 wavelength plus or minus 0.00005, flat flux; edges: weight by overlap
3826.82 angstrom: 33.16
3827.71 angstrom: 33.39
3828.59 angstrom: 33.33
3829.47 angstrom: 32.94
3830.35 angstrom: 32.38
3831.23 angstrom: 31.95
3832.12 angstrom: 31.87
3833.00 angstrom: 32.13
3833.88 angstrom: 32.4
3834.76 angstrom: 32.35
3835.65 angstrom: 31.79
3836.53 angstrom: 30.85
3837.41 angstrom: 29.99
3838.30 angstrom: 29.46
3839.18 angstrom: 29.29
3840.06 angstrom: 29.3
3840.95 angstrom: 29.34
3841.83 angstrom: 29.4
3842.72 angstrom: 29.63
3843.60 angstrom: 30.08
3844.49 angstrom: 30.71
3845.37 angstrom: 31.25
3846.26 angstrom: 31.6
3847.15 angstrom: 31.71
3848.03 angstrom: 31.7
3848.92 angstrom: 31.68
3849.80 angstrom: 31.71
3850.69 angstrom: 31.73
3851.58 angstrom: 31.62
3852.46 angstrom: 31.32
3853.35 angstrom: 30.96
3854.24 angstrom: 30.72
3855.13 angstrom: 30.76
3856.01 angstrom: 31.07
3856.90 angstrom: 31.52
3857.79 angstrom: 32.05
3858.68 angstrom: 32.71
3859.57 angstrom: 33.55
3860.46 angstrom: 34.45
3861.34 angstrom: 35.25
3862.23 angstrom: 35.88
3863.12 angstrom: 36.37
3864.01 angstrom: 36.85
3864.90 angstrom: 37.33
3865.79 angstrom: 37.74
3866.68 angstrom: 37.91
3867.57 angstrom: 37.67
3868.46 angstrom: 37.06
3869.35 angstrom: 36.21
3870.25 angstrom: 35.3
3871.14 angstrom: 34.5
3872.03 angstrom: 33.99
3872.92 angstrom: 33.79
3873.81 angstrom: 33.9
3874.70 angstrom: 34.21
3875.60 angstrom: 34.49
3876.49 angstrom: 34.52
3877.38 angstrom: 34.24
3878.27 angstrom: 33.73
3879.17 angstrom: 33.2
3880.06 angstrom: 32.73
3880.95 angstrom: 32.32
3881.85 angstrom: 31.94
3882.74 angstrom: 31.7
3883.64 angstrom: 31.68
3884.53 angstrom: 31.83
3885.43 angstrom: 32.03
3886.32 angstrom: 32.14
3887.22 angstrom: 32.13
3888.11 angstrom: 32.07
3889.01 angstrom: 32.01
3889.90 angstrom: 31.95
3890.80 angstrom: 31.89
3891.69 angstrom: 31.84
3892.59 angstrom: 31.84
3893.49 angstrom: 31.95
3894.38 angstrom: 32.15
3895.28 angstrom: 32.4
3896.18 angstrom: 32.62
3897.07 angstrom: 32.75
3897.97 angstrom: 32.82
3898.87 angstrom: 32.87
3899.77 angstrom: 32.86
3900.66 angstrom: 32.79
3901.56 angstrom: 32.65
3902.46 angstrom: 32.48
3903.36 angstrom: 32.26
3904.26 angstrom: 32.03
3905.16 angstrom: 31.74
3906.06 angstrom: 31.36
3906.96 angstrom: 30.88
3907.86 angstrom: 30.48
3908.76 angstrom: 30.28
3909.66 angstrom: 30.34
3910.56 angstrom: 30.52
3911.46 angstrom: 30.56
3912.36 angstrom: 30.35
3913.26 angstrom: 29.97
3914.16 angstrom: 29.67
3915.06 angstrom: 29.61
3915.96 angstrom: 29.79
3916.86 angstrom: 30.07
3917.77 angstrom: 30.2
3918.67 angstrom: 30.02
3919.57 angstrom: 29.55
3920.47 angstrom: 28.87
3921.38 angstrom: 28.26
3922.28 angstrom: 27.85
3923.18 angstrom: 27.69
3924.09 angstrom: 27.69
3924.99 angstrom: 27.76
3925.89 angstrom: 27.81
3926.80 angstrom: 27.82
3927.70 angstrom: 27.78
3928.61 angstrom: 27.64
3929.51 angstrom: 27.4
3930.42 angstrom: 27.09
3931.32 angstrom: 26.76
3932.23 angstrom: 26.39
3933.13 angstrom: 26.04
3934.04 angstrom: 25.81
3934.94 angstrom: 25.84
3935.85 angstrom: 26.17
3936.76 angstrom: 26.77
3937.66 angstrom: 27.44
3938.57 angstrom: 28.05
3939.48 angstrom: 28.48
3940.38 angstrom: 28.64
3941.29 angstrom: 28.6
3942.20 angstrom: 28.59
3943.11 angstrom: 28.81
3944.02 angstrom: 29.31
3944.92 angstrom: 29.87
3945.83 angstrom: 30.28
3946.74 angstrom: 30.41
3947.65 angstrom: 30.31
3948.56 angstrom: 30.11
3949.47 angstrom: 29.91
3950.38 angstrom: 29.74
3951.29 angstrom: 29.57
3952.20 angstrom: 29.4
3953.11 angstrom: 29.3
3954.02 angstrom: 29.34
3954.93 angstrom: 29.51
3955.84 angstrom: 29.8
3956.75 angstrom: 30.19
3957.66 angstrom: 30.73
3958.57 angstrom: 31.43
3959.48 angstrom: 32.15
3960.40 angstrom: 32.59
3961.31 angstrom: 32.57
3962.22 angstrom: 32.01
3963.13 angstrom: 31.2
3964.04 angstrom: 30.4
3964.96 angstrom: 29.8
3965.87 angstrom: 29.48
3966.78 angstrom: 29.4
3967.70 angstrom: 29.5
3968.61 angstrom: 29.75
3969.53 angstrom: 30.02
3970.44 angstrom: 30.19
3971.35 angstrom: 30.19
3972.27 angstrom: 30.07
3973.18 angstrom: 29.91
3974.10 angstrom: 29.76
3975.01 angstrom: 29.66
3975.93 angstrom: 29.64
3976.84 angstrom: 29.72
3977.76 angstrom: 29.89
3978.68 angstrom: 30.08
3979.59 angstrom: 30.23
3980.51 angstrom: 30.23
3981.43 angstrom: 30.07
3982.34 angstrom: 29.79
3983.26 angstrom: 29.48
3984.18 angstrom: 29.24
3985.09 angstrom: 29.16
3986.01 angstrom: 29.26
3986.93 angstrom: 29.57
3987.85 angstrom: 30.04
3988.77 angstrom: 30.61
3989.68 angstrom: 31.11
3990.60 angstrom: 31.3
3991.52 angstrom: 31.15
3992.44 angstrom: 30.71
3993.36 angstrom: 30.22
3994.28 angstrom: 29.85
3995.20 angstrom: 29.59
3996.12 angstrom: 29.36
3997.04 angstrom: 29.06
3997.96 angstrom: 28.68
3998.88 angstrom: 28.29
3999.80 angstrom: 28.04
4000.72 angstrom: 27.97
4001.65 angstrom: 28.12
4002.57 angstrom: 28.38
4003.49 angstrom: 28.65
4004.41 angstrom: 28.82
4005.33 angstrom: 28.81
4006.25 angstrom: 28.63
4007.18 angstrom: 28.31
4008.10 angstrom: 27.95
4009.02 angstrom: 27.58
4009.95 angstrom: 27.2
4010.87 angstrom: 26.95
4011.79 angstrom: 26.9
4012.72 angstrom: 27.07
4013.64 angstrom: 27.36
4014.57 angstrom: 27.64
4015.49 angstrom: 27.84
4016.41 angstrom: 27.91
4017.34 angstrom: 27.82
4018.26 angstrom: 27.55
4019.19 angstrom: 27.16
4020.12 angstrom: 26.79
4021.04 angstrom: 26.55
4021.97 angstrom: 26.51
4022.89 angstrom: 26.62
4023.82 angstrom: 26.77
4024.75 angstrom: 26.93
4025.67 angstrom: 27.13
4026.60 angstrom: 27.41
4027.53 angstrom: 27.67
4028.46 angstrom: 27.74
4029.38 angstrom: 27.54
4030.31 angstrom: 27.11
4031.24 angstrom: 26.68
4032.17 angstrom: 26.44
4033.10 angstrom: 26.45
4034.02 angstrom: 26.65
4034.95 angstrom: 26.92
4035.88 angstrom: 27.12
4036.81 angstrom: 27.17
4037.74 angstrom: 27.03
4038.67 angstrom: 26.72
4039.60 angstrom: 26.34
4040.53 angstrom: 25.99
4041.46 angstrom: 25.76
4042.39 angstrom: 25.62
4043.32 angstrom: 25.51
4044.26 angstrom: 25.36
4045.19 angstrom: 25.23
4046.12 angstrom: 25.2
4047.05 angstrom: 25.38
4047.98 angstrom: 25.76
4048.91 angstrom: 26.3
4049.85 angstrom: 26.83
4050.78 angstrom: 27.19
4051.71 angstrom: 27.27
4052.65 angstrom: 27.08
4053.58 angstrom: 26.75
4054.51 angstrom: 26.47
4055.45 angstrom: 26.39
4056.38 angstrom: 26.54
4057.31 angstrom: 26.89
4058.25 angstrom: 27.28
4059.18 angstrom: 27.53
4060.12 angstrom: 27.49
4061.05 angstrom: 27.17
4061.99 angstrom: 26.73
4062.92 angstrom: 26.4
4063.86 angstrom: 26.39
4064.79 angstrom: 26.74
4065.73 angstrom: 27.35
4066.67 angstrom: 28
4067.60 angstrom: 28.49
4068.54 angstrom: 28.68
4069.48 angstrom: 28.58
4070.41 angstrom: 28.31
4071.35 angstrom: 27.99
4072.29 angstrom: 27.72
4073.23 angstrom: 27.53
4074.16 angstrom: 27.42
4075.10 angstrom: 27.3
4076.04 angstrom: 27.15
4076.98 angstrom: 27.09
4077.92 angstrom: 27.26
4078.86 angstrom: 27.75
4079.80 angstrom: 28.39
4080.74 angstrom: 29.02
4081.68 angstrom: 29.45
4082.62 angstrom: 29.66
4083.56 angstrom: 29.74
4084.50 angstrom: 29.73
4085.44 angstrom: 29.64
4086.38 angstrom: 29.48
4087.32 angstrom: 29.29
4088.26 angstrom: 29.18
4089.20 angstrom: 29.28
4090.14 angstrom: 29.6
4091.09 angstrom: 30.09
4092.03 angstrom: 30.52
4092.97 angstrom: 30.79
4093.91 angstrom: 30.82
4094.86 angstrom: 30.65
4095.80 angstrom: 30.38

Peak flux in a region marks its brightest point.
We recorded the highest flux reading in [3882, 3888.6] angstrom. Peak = 32.14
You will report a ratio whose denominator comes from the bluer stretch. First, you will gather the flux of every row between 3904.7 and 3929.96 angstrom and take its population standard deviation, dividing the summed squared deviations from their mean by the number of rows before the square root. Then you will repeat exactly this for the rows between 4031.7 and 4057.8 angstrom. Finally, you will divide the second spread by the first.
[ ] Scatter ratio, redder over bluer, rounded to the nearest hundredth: 0.50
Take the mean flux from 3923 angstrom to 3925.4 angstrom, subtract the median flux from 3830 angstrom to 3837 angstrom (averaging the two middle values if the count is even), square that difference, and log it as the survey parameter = 19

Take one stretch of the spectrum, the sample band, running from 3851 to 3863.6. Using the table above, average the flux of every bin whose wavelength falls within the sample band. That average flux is 32.7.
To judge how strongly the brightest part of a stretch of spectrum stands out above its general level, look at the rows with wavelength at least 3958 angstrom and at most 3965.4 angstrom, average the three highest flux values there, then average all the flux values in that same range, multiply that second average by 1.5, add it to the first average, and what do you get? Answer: 80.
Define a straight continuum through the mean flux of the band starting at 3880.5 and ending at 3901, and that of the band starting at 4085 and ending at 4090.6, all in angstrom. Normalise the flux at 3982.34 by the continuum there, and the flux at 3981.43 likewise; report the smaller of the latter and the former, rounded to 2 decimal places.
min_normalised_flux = 0.96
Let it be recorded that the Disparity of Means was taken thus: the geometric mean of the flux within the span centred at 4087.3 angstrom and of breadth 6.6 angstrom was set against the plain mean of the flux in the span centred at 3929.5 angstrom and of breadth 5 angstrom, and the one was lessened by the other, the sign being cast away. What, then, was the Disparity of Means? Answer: 2.1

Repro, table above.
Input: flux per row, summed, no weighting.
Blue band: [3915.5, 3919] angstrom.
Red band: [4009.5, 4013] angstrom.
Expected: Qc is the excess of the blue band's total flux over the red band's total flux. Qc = 12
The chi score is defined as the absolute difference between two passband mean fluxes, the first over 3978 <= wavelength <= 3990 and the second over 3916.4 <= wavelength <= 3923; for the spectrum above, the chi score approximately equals 1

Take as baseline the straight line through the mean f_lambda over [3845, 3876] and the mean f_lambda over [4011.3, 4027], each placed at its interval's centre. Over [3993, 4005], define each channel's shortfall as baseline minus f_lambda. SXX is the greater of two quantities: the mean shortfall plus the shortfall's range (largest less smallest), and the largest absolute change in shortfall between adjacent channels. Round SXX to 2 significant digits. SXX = 1.1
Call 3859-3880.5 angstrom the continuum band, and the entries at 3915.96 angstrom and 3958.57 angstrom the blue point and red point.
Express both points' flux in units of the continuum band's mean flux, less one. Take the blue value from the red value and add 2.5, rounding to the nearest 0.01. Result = 2.55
